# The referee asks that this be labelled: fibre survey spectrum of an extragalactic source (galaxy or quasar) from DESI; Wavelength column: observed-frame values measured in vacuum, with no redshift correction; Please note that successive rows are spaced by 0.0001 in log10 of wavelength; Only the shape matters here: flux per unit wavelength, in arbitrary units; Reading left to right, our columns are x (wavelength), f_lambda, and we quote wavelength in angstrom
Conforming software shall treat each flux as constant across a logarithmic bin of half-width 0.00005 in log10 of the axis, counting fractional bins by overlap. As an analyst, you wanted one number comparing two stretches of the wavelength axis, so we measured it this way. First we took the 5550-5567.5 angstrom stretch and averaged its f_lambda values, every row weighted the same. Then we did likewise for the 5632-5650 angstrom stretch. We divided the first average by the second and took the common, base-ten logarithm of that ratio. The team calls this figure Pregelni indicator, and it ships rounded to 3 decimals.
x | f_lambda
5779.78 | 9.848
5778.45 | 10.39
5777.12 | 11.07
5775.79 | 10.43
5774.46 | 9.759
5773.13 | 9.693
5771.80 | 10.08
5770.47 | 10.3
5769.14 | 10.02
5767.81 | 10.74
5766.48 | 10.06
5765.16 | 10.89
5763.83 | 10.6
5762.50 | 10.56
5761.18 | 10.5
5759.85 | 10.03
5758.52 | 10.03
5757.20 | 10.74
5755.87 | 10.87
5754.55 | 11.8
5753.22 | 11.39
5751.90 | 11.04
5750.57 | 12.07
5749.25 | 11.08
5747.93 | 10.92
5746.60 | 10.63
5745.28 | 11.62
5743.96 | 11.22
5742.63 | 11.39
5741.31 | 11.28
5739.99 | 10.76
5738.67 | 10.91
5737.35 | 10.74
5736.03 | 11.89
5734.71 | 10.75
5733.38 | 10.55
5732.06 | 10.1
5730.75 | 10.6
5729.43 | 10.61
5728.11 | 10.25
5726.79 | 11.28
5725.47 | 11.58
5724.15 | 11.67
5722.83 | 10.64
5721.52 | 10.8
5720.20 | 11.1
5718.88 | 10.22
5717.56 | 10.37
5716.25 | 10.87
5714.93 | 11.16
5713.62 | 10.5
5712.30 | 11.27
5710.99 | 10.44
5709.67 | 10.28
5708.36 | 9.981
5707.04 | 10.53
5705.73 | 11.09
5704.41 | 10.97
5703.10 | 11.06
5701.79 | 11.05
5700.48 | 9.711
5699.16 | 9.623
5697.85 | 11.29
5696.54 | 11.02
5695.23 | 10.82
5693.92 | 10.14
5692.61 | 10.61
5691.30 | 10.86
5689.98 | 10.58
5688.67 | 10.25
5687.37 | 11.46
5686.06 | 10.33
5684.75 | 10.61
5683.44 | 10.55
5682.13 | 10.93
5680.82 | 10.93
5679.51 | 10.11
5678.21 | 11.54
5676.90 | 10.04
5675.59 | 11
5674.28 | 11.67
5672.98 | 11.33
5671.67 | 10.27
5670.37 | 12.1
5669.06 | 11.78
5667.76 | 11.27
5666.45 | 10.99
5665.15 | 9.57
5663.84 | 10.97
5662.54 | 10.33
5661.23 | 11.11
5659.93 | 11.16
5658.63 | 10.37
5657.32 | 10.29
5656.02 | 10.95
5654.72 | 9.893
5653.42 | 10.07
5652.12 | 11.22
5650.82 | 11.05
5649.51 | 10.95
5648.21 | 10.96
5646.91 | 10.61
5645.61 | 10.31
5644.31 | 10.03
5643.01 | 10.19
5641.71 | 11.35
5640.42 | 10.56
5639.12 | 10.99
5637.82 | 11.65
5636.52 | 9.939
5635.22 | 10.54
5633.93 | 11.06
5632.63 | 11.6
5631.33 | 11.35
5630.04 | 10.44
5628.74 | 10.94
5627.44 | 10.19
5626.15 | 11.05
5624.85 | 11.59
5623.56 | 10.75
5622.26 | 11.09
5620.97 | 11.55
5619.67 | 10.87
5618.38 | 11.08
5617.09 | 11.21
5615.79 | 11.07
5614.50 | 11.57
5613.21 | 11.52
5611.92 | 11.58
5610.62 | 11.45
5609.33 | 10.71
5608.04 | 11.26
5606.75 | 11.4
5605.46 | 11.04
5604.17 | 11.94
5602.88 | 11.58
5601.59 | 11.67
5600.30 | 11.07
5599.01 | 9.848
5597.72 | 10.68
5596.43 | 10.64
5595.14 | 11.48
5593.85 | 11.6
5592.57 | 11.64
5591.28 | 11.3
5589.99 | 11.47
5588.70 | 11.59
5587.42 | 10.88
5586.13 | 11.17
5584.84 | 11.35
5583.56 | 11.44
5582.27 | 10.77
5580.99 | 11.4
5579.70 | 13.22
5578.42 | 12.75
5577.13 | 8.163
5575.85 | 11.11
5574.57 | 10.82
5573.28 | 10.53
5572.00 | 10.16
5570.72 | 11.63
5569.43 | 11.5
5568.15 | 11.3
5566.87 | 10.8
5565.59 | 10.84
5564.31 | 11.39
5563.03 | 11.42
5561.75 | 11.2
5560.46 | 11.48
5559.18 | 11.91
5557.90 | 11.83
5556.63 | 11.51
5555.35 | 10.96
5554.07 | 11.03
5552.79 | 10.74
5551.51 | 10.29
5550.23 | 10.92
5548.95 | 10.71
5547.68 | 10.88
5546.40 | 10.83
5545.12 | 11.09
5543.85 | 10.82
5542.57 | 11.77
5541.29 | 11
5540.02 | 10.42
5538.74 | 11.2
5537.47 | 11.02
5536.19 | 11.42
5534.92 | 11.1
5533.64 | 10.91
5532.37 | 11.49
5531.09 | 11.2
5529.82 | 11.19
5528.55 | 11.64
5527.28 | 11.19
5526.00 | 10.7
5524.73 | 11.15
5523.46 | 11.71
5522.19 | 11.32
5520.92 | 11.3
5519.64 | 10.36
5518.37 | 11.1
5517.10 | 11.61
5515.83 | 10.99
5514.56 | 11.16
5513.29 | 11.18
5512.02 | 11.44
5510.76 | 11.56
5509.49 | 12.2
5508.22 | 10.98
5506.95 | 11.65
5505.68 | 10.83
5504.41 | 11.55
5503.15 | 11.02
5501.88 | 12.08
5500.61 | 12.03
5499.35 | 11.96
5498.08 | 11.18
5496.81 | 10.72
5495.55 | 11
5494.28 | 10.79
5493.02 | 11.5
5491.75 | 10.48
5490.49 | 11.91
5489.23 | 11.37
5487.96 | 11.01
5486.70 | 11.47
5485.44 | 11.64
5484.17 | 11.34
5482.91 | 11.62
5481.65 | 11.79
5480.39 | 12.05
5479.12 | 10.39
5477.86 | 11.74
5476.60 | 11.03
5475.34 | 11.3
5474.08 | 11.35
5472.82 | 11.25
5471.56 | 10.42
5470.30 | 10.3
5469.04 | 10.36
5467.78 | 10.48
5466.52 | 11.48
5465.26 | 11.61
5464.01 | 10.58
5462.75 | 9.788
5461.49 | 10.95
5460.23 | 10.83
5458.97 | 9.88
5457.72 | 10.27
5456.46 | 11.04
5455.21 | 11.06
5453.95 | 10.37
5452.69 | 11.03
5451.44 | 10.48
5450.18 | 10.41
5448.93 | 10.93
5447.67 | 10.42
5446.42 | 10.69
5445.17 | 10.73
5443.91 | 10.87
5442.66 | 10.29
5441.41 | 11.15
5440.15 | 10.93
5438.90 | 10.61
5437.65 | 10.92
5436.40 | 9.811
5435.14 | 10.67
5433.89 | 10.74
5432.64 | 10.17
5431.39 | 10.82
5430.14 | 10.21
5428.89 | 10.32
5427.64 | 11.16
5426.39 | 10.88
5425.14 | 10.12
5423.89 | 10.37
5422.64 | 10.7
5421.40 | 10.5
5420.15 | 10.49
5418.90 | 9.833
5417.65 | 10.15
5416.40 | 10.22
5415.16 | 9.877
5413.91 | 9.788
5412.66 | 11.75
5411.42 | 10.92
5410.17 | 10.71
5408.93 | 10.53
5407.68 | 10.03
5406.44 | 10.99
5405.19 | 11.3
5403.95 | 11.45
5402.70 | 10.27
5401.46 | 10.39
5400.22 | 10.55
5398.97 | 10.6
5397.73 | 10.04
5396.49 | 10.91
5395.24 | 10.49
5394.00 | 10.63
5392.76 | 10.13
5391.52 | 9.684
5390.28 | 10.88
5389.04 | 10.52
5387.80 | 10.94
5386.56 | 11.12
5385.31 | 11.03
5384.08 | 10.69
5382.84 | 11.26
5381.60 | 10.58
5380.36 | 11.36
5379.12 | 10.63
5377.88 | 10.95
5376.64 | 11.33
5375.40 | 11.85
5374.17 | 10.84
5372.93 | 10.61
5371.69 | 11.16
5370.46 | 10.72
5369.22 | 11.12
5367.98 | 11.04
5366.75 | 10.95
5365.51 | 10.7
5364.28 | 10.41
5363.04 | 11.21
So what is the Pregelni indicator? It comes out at 0.016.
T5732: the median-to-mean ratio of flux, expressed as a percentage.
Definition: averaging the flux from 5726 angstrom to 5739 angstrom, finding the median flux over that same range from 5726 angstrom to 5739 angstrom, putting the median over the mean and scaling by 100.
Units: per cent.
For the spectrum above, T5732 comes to 99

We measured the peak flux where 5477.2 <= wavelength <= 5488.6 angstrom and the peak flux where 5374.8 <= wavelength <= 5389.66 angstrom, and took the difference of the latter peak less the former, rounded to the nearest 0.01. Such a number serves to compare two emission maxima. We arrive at -0.20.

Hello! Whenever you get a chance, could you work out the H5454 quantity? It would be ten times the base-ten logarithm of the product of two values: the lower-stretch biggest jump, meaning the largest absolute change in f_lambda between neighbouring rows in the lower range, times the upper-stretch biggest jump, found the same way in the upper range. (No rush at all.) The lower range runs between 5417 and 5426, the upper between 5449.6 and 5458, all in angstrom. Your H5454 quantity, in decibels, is -3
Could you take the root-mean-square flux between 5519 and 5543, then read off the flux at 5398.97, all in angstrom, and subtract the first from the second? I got -0.57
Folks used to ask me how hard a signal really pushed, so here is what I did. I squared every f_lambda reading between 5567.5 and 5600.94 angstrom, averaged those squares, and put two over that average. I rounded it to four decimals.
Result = 0.0160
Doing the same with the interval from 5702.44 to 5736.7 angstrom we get 0.0171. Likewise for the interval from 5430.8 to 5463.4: 0.0177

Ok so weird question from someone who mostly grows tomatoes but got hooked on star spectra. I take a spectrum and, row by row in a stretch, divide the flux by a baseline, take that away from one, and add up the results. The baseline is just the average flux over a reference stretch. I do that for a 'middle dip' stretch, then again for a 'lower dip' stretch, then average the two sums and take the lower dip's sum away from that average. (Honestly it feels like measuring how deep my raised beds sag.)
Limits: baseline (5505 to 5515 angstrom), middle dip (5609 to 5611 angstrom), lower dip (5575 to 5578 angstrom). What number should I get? -0.13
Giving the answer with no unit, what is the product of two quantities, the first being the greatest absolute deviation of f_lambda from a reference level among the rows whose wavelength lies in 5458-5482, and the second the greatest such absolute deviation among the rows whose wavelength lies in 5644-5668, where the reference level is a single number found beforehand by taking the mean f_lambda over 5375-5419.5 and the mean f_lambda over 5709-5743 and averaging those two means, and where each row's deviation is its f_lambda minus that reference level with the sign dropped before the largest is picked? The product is 1.5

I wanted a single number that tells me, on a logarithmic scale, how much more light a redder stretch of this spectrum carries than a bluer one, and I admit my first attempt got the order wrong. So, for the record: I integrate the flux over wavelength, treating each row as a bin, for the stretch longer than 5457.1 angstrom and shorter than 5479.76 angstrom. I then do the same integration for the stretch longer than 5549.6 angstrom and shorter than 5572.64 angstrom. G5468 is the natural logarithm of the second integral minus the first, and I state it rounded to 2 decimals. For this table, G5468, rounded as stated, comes 2.56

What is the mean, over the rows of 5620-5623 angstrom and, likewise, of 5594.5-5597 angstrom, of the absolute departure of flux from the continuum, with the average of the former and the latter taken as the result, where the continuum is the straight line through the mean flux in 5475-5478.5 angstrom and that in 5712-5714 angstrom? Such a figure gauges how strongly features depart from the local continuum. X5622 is 0.34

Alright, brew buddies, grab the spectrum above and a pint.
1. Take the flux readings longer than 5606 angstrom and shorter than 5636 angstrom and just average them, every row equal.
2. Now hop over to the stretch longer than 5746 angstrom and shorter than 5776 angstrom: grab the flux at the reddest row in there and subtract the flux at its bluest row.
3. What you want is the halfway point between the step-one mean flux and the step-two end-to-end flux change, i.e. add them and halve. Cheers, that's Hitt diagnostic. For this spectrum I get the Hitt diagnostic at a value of 5.46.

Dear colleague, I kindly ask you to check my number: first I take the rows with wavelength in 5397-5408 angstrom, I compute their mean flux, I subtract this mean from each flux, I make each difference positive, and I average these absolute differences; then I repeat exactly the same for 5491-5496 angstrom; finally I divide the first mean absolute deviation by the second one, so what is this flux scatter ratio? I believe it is 1.35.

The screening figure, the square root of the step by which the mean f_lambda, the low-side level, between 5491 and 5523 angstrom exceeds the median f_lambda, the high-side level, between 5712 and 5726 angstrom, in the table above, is 0.64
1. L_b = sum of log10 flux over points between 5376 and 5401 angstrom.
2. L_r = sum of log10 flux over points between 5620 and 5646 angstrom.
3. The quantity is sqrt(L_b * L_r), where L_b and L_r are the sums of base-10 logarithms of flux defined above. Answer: 20.6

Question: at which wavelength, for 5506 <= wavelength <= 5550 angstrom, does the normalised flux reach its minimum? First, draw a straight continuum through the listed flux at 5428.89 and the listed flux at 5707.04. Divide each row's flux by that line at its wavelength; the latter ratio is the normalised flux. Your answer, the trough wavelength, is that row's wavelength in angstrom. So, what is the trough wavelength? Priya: 5519.64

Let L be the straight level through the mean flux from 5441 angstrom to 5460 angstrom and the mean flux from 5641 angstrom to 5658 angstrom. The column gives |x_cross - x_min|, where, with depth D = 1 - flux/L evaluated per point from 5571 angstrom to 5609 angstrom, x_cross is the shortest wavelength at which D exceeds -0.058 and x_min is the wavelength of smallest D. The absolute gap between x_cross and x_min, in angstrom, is 7.7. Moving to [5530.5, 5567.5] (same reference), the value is 28.1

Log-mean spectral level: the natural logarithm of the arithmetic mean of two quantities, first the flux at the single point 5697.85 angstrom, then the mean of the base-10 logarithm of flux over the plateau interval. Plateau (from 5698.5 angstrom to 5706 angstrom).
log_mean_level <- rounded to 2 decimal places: 1.82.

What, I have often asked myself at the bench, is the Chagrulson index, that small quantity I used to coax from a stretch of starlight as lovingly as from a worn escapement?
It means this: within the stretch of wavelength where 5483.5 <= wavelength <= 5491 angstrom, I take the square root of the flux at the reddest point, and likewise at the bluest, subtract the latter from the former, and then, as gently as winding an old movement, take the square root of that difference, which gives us 0.29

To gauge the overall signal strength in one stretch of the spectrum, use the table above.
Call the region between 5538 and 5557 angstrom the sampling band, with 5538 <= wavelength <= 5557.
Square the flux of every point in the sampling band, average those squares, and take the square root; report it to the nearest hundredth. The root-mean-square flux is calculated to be 10.95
